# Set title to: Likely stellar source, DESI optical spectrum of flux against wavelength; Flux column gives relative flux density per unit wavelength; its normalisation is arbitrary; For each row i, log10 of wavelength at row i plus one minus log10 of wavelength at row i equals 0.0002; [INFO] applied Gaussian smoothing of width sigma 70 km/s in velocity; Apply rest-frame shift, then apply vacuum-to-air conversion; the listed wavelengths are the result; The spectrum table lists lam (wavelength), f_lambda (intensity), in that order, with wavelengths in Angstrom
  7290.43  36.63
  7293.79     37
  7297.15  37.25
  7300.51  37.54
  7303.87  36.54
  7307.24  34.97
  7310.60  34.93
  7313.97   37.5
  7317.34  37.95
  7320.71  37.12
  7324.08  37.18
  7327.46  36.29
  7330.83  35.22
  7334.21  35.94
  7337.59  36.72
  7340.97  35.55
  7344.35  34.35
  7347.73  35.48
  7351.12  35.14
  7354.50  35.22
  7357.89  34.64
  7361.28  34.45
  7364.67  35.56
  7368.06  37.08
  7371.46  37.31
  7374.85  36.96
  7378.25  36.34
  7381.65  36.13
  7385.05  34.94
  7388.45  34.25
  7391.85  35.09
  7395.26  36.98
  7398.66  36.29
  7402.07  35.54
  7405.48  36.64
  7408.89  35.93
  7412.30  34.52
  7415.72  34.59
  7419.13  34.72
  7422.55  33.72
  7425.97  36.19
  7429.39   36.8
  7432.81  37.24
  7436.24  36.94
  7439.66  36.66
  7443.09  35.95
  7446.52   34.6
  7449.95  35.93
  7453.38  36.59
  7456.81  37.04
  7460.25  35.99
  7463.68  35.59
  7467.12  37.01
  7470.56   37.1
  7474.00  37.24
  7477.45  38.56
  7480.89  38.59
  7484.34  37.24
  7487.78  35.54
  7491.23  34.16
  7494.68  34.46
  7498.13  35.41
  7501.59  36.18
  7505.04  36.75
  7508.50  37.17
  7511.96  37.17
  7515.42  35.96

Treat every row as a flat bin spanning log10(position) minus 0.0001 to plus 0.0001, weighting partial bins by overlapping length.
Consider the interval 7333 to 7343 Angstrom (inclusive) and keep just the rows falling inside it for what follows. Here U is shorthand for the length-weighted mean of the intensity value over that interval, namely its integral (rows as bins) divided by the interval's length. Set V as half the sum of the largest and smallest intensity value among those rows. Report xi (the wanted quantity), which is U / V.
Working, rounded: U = 36.0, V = 36.1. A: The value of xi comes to 0.997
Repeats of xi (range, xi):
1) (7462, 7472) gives 1.006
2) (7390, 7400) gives 1.002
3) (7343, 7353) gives 1.003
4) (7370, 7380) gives 1.001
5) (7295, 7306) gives 0.999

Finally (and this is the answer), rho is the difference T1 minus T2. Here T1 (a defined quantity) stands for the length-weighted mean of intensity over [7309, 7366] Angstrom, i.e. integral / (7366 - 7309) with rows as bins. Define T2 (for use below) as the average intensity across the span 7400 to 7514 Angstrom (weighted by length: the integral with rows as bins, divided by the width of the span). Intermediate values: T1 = 35.84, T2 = 36.2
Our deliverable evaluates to -0.34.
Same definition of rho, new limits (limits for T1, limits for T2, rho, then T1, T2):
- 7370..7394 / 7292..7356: -0.34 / 35.87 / 36.2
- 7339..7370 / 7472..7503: -1.08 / 35.30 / 36.4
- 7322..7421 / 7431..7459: -0.67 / 35.69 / 36.4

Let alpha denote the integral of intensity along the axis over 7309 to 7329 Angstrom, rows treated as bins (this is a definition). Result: 737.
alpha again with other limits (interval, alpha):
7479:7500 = 754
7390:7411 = 757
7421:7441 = 725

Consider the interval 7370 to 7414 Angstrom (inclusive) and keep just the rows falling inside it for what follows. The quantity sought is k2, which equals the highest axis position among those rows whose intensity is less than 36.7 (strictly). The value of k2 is 7412.30 Angstrom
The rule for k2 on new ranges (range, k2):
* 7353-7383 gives 7381.65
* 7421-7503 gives 7501.59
